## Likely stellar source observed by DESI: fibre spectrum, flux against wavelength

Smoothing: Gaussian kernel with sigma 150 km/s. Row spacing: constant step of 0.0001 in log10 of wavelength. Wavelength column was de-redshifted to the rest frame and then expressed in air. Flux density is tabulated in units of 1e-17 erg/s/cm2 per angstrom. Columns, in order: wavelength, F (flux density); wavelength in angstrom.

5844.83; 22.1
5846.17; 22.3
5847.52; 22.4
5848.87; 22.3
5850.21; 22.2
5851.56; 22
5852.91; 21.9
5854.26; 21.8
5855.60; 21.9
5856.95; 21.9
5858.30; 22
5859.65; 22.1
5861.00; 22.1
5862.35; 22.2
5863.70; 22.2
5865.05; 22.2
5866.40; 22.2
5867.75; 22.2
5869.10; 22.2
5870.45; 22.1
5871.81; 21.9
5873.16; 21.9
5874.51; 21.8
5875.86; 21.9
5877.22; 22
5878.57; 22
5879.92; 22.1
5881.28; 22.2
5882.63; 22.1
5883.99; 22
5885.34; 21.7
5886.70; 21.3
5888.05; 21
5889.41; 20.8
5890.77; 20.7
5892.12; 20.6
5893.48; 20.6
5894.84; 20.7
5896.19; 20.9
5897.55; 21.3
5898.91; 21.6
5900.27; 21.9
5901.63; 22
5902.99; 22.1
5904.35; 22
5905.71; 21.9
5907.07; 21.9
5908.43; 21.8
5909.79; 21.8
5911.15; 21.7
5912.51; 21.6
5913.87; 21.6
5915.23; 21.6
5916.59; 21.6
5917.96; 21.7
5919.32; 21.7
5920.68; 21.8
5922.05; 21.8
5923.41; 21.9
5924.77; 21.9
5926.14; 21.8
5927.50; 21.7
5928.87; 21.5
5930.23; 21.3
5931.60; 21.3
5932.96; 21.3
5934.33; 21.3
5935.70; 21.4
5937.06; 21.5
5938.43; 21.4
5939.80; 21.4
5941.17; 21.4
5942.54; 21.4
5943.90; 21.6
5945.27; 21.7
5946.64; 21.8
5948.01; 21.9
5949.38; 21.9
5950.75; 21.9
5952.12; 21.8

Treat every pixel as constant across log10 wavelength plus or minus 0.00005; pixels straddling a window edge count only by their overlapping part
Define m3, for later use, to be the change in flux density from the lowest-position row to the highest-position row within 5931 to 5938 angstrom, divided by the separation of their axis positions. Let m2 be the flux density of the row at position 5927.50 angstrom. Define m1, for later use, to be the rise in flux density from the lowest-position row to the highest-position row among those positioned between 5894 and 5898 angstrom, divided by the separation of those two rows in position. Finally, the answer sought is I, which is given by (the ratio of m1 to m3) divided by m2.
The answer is 0.28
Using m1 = 0.221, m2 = 21.7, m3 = 0.037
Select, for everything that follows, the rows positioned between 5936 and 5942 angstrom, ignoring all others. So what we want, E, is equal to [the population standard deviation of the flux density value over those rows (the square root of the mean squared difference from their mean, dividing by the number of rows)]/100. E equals 0.0004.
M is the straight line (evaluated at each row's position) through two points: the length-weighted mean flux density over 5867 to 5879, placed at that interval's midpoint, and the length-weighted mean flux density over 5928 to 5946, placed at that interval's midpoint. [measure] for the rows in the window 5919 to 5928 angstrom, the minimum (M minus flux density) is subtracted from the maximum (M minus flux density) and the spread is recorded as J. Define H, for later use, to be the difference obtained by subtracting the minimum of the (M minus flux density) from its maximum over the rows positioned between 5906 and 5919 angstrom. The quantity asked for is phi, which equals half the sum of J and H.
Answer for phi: 0.3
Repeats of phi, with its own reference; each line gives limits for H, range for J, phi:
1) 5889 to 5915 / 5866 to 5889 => 1.4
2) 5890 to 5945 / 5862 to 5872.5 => 0.9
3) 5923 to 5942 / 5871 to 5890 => 0.9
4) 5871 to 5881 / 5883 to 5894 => 0.8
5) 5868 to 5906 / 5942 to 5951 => 1.1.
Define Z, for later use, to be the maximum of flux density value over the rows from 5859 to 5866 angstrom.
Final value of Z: 22.2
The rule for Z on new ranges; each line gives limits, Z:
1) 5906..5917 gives 21.9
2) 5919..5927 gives 21.9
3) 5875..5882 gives 22.2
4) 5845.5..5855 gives 22.4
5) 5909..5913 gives 21.8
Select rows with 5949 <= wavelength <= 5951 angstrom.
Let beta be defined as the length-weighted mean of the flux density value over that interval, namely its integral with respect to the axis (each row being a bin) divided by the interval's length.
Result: 21.9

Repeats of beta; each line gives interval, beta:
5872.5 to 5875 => 21.9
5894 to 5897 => 20.8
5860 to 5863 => 22.1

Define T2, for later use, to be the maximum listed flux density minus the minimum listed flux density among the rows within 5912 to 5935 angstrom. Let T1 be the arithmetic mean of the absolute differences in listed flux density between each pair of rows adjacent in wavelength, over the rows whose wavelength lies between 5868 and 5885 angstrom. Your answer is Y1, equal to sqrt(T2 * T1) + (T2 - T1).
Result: 0.7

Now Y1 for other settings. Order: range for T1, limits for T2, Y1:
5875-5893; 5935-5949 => 0.6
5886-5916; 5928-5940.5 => 0.2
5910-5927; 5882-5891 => 1.6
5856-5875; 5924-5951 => 0.7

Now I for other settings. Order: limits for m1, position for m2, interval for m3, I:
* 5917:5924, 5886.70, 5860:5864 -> 0.05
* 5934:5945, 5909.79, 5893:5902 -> 0.01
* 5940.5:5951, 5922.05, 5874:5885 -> 0.11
